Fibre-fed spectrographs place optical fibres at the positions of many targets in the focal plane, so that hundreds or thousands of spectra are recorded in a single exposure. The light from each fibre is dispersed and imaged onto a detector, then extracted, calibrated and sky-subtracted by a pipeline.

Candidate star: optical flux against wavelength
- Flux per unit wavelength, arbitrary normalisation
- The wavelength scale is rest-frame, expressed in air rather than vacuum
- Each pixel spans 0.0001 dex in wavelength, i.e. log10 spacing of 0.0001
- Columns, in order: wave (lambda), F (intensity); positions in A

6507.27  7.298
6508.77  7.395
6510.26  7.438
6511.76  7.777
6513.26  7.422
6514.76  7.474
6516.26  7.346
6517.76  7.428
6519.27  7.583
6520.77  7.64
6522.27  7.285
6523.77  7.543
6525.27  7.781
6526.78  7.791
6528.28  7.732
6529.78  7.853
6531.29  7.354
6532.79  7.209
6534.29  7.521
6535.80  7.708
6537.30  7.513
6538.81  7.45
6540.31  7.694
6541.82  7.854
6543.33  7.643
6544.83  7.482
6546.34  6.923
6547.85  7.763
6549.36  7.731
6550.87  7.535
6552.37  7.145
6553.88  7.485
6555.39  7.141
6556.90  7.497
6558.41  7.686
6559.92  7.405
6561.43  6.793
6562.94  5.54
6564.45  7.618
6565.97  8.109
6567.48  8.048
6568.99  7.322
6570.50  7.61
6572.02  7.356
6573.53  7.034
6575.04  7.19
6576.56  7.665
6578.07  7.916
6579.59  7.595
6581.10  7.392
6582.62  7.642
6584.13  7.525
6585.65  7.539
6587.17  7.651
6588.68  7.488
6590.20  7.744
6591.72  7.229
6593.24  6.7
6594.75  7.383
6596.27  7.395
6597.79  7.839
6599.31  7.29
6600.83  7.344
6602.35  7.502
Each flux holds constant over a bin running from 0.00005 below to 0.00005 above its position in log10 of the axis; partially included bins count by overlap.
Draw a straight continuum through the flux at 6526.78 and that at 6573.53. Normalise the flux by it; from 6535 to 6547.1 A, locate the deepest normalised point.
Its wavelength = 6546.34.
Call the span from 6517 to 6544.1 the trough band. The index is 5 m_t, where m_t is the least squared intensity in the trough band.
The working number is 260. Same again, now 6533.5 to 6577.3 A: 153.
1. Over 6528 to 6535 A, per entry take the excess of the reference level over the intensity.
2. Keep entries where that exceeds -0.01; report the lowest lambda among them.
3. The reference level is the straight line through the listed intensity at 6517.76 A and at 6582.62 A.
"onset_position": 6531.29 A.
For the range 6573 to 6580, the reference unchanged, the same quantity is 6573.53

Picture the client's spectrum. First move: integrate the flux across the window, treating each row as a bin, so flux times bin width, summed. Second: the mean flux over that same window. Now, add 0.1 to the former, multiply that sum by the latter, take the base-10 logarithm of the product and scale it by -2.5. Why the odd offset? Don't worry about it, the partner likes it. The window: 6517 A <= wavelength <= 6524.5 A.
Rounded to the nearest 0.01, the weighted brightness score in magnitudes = -6.56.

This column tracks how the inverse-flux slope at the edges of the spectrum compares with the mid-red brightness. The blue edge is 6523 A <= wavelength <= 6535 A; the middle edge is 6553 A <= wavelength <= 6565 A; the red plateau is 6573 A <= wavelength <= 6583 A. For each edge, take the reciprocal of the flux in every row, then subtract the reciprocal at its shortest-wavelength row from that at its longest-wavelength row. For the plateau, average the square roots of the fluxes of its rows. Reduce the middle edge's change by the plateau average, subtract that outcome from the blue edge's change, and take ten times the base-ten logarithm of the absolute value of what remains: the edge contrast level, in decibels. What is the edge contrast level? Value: 4.38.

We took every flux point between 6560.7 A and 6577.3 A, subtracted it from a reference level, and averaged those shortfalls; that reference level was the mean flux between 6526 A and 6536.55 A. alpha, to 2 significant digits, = 0.30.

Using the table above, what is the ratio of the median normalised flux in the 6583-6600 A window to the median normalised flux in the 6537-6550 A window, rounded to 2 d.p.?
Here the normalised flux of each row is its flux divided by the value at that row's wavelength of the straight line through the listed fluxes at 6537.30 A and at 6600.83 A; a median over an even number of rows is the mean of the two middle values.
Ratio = 1.00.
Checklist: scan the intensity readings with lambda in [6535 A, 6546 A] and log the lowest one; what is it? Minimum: 7.45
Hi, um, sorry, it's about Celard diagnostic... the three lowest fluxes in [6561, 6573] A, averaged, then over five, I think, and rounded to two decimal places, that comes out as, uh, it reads 1.31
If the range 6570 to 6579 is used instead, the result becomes 1.44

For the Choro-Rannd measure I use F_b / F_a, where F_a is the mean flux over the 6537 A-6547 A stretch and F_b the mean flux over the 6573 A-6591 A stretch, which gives 1.00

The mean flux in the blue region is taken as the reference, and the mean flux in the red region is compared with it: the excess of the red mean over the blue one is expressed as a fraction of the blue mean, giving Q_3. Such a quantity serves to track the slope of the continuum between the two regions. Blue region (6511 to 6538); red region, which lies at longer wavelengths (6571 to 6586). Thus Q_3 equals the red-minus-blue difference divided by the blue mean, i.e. -0.009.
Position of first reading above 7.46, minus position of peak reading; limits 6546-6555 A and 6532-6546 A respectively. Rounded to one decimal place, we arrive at 6.0 A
